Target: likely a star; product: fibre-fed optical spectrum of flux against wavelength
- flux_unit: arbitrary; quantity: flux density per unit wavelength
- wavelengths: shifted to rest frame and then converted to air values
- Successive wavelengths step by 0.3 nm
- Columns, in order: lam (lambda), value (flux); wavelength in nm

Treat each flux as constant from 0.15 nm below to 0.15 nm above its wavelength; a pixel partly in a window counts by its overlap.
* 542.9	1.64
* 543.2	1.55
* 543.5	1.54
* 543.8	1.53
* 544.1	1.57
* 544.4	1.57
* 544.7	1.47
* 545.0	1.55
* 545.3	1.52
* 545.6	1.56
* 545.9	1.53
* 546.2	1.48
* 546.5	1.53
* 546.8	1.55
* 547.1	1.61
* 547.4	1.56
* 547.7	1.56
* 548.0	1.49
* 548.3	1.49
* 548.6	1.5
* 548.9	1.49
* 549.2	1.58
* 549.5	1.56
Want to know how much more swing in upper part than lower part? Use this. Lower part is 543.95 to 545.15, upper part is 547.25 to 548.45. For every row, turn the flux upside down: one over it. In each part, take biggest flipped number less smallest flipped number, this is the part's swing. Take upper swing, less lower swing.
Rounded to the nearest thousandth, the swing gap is -0.013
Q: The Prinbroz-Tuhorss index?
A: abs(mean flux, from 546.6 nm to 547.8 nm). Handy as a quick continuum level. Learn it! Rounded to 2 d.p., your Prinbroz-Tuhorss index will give 1.57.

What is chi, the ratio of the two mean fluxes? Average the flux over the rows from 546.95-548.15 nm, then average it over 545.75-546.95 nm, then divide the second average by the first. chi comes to 0.98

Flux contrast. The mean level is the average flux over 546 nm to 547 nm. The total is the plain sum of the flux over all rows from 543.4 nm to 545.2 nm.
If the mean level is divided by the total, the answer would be 0.165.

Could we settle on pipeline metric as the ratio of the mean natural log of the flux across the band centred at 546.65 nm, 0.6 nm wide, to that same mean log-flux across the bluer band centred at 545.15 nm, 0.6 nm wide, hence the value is 1.01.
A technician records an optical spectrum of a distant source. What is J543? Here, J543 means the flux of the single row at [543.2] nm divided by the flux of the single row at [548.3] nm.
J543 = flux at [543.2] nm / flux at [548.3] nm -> 1.04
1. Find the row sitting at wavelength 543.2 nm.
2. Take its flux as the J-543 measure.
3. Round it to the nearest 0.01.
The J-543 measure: 1.55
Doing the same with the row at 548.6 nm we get 1.50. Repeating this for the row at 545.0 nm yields 1.55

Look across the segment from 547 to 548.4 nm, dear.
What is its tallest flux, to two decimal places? 1.61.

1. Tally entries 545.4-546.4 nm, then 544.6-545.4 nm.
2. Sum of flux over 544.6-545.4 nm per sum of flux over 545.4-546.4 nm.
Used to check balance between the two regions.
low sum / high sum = 0.99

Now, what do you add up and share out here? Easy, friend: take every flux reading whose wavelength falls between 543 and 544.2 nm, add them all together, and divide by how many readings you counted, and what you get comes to 1.55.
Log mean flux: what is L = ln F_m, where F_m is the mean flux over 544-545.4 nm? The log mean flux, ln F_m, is 0.429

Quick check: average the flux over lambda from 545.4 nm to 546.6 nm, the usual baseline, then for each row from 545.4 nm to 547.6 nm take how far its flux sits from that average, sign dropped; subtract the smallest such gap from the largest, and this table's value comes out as 0.08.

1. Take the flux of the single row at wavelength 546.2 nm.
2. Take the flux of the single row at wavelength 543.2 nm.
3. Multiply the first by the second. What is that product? 2.29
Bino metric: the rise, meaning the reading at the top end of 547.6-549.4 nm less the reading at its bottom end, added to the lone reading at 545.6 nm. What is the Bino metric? 1.580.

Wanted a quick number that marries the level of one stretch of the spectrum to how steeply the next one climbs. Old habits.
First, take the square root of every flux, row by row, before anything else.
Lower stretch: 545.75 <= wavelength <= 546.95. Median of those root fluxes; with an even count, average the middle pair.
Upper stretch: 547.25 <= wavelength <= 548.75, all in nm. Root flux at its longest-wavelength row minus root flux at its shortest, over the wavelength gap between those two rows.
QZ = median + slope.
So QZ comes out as 1.217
